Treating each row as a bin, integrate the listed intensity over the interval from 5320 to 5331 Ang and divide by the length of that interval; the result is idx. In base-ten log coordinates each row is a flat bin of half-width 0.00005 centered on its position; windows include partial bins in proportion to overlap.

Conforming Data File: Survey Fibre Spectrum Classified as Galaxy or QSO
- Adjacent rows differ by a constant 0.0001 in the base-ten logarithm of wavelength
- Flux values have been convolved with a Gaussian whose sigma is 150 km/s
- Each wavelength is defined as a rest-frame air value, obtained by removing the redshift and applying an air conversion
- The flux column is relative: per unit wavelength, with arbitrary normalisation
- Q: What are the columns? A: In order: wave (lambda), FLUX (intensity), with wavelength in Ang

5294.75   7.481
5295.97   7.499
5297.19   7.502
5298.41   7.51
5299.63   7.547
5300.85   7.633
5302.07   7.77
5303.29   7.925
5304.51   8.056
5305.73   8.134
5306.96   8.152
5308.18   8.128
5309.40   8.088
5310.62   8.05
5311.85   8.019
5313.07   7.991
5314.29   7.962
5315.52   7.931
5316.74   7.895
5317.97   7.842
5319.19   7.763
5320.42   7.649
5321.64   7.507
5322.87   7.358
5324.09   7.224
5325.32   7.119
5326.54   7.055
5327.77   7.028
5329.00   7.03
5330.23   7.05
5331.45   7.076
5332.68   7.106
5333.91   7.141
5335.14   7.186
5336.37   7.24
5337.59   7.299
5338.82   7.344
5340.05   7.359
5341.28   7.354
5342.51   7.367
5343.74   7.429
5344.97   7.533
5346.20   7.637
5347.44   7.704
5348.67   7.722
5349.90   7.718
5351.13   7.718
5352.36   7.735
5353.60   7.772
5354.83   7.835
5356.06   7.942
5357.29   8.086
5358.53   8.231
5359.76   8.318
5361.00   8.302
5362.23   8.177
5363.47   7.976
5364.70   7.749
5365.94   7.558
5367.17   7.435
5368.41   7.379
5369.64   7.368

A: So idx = 7.22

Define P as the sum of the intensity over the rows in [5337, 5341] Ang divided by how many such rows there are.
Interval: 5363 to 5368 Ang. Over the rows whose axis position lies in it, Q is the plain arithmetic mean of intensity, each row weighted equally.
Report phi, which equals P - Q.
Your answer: -0.3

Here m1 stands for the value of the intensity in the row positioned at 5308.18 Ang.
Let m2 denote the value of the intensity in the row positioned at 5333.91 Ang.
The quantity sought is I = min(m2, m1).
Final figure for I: 7.14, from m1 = 8.128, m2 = 7.141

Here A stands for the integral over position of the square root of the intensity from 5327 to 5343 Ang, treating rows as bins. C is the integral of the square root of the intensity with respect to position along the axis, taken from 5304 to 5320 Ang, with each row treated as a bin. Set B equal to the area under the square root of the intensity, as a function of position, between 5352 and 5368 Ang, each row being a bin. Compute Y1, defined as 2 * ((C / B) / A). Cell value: 0.0468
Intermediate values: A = 42.9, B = 45.0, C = 45.2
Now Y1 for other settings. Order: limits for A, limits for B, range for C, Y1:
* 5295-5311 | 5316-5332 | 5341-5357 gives 0.0456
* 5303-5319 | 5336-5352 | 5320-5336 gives 0.0432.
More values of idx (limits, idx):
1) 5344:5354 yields 7.68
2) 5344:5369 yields 7.82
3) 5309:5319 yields 7.96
